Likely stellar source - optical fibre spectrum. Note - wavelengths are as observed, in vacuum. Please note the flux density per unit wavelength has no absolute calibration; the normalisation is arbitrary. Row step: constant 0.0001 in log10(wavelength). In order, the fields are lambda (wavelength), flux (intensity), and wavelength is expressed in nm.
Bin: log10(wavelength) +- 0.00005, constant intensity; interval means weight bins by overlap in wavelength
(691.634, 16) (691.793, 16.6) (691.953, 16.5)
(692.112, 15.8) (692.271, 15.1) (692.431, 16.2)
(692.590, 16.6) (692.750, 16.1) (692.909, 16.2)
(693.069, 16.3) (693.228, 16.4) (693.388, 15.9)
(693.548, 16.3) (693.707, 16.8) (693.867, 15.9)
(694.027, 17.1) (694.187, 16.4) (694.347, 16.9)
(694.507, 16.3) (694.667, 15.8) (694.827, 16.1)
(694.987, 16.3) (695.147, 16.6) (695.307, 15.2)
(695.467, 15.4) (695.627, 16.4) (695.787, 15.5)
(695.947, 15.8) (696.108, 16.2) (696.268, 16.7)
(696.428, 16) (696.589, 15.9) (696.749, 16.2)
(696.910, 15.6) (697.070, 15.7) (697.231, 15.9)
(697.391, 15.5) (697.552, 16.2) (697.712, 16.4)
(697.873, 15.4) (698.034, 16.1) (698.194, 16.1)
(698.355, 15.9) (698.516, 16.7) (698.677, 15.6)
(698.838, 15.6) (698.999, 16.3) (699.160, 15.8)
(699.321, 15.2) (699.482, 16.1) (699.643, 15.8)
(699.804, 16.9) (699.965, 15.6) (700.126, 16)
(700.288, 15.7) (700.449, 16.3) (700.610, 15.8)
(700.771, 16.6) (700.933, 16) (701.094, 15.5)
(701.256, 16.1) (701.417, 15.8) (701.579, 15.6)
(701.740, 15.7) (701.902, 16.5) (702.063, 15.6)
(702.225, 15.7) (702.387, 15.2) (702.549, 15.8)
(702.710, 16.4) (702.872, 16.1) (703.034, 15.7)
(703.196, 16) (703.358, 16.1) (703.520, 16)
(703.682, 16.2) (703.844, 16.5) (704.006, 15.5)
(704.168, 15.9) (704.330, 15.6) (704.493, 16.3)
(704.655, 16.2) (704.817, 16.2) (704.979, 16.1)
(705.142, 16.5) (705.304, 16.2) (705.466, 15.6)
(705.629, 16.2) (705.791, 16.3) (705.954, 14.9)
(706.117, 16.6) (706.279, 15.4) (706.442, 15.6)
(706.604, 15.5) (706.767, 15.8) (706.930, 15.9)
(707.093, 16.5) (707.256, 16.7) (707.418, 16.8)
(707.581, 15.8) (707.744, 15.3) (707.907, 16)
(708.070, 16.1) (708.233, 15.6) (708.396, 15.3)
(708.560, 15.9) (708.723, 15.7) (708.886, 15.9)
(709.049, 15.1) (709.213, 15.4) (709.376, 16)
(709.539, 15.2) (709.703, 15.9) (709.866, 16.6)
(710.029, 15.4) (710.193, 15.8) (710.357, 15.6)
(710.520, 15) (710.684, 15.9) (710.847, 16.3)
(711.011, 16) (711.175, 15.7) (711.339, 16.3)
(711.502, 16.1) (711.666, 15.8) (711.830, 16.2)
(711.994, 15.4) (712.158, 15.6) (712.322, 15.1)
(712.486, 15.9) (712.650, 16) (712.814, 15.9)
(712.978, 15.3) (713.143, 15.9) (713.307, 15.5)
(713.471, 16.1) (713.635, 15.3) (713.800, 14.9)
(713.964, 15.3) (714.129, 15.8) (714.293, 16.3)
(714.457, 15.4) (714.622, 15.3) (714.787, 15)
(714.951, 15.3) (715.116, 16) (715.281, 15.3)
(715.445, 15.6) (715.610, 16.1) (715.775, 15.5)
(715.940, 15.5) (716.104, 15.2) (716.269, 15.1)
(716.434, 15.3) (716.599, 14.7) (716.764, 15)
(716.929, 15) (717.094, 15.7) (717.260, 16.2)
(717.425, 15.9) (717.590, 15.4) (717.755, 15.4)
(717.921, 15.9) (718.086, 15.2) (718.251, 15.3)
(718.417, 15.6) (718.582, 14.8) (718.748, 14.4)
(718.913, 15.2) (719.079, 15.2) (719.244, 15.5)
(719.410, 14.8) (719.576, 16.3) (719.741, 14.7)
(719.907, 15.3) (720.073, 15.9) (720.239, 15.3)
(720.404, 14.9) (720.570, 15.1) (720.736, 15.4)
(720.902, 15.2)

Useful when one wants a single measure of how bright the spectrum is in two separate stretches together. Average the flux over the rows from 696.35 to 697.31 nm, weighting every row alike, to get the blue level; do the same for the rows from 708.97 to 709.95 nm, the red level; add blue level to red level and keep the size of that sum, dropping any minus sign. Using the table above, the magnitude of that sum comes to 31.6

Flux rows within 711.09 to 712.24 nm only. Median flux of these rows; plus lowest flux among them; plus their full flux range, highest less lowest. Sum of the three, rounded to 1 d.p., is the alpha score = 32.1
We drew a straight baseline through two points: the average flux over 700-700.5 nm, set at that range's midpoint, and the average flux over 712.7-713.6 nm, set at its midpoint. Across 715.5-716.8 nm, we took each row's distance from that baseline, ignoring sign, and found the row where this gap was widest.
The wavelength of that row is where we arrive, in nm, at 716.599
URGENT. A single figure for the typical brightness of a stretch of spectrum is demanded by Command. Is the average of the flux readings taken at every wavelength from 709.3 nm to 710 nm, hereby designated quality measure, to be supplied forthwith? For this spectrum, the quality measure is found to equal 15.9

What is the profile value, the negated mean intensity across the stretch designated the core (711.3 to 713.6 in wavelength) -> -15.8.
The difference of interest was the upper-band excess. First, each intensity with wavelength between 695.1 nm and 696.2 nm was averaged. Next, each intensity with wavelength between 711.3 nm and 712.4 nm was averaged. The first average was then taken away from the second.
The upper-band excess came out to -0.09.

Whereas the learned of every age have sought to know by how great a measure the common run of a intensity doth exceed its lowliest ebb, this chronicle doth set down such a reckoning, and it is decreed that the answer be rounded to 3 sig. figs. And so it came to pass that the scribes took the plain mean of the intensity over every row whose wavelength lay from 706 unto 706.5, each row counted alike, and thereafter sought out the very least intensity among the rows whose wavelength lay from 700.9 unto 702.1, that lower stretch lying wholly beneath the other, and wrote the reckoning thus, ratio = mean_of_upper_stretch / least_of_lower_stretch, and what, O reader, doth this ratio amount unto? 1.02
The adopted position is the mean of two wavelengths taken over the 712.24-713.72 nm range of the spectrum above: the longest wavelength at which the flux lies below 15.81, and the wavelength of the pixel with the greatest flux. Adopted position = 713.55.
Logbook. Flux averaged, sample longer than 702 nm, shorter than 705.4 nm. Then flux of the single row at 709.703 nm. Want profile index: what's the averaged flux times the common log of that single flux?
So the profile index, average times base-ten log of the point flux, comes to 19.2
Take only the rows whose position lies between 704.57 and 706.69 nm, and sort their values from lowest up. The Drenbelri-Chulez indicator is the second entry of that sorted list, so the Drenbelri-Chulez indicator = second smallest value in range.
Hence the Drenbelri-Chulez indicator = 15.4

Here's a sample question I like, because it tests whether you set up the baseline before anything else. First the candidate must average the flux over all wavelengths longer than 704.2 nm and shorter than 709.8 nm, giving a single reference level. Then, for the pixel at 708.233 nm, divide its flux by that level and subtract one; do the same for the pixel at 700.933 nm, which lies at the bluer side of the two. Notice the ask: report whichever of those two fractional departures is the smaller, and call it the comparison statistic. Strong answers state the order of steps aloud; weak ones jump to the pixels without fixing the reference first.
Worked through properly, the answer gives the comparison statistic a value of -0.018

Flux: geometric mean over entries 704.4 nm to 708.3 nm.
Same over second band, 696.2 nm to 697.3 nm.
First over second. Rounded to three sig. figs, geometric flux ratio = 1.00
